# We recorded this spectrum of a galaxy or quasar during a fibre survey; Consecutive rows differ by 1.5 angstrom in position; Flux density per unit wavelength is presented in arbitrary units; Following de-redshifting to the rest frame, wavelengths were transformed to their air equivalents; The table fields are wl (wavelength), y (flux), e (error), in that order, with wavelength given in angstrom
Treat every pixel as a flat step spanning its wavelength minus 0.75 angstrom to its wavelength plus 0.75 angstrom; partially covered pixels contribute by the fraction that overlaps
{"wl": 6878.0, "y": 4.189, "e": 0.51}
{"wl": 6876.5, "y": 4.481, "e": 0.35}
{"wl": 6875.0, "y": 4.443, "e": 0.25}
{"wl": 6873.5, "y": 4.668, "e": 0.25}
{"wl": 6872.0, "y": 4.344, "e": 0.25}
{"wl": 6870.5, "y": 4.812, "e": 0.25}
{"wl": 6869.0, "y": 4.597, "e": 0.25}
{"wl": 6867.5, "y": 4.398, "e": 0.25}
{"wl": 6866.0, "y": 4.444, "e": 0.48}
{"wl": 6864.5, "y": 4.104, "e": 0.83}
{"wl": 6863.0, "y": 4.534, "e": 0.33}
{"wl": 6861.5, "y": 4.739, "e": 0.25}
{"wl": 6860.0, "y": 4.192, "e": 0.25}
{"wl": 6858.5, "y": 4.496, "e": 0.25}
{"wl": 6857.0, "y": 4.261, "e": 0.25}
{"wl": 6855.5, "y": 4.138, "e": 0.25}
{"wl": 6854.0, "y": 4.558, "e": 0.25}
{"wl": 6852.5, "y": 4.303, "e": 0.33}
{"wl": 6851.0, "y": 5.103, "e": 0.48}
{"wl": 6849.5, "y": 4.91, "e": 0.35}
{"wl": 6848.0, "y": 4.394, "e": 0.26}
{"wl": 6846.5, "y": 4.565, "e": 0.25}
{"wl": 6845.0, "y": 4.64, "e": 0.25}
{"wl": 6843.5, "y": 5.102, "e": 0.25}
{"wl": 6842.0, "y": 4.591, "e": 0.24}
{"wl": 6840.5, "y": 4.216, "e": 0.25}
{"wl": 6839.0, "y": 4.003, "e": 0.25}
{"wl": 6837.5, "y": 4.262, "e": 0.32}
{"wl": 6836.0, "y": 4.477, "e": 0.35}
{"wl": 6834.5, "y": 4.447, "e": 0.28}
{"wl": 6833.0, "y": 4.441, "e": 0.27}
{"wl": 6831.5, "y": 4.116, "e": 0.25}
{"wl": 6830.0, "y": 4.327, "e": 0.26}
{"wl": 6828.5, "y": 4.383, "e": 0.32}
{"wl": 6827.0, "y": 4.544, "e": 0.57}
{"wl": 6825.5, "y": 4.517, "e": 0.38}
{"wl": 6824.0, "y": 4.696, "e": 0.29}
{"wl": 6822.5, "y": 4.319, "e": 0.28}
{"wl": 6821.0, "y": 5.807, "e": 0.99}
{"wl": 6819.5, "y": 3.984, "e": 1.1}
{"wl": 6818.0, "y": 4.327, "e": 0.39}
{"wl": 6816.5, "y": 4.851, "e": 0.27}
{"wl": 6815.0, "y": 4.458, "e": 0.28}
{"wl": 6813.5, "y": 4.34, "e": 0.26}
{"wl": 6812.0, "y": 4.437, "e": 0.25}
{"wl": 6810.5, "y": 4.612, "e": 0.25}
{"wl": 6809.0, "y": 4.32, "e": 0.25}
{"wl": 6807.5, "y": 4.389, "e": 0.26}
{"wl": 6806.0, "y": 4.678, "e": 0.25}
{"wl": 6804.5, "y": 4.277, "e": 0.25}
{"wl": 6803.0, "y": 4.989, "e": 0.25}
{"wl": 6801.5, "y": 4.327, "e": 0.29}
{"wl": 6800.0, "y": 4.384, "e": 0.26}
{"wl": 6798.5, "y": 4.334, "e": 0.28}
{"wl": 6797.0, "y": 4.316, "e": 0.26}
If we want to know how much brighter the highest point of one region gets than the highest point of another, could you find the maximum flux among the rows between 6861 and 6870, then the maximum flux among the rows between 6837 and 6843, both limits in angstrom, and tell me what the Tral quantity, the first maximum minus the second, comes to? 0.15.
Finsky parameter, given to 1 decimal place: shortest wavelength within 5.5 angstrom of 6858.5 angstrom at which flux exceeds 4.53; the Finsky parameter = 6854.0 angstrom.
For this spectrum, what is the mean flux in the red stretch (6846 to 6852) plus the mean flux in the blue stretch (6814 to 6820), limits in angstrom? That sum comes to 9.15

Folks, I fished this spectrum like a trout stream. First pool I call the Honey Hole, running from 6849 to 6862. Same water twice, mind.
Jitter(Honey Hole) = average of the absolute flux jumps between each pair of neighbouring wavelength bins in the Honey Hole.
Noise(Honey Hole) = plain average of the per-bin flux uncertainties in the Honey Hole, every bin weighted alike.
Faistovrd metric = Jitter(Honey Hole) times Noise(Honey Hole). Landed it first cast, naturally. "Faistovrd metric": 0.106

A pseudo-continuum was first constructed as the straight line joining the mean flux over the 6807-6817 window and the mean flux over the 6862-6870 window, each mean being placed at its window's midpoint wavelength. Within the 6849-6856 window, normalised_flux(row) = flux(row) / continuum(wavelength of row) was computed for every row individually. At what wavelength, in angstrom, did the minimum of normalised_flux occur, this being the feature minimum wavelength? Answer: 6855.5 angstrom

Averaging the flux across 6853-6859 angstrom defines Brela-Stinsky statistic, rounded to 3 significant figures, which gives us 4.36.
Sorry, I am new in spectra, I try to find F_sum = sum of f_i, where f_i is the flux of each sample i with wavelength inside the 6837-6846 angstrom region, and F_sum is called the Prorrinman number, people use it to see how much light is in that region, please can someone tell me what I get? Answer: 27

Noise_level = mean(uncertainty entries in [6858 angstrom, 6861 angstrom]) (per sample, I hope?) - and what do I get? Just 0.25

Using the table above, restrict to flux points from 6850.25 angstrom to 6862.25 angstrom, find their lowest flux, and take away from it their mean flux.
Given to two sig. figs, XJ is -0.34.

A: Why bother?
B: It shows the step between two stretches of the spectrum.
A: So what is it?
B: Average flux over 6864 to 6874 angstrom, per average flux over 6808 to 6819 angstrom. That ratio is 1.00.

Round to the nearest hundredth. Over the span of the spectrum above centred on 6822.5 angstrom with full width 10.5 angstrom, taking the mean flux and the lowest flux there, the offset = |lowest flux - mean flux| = 0.62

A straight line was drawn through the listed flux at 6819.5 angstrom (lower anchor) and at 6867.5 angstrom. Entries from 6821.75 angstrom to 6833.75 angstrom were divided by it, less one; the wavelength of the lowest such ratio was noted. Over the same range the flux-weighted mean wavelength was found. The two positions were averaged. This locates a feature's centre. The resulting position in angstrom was 6829.6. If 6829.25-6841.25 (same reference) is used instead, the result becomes 6837.1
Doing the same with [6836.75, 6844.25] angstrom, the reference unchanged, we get 6839.8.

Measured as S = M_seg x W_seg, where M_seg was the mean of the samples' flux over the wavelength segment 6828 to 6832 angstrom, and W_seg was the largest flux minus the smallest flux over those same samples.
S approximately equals 1.1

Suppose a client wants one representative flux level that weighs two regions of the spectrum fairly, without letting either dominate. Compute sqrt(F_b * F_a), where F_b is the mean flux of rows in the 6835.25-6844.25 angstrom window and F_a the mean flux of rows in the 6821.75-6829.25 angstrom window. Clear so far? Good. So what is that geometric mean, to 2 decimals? 4.47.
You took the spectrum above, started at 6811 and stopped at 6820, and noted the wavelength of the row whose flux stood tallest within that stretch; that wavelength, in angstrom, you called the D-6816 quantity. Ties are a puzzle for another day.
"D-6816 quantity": 6816.5 angstrom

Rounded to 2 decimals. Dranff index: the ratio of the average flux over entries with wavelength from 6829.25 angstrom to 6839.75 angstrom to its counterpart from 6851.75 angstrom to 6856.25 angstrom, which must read 0.99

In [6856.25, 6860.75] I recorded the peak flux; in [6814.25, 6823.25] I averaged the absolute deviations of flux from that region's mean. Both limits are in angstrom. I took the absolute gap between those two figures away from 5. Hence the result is 1.0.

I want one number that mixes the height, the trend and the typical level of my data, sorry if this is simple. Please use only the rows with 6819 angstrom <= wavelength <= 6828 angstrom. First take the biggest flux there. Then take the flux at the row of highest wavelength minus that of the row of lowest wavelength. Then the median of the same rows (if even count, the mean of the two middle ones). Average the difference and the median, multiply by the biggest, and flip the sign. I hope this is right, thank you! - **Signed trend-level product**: -14.8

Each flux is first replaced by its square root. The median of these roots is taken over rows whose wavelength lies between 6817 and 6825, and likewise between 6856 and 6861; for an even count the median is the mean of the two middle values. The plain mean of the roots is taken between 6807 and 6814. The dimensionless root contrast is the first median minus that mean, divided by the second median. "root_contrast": -0.011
